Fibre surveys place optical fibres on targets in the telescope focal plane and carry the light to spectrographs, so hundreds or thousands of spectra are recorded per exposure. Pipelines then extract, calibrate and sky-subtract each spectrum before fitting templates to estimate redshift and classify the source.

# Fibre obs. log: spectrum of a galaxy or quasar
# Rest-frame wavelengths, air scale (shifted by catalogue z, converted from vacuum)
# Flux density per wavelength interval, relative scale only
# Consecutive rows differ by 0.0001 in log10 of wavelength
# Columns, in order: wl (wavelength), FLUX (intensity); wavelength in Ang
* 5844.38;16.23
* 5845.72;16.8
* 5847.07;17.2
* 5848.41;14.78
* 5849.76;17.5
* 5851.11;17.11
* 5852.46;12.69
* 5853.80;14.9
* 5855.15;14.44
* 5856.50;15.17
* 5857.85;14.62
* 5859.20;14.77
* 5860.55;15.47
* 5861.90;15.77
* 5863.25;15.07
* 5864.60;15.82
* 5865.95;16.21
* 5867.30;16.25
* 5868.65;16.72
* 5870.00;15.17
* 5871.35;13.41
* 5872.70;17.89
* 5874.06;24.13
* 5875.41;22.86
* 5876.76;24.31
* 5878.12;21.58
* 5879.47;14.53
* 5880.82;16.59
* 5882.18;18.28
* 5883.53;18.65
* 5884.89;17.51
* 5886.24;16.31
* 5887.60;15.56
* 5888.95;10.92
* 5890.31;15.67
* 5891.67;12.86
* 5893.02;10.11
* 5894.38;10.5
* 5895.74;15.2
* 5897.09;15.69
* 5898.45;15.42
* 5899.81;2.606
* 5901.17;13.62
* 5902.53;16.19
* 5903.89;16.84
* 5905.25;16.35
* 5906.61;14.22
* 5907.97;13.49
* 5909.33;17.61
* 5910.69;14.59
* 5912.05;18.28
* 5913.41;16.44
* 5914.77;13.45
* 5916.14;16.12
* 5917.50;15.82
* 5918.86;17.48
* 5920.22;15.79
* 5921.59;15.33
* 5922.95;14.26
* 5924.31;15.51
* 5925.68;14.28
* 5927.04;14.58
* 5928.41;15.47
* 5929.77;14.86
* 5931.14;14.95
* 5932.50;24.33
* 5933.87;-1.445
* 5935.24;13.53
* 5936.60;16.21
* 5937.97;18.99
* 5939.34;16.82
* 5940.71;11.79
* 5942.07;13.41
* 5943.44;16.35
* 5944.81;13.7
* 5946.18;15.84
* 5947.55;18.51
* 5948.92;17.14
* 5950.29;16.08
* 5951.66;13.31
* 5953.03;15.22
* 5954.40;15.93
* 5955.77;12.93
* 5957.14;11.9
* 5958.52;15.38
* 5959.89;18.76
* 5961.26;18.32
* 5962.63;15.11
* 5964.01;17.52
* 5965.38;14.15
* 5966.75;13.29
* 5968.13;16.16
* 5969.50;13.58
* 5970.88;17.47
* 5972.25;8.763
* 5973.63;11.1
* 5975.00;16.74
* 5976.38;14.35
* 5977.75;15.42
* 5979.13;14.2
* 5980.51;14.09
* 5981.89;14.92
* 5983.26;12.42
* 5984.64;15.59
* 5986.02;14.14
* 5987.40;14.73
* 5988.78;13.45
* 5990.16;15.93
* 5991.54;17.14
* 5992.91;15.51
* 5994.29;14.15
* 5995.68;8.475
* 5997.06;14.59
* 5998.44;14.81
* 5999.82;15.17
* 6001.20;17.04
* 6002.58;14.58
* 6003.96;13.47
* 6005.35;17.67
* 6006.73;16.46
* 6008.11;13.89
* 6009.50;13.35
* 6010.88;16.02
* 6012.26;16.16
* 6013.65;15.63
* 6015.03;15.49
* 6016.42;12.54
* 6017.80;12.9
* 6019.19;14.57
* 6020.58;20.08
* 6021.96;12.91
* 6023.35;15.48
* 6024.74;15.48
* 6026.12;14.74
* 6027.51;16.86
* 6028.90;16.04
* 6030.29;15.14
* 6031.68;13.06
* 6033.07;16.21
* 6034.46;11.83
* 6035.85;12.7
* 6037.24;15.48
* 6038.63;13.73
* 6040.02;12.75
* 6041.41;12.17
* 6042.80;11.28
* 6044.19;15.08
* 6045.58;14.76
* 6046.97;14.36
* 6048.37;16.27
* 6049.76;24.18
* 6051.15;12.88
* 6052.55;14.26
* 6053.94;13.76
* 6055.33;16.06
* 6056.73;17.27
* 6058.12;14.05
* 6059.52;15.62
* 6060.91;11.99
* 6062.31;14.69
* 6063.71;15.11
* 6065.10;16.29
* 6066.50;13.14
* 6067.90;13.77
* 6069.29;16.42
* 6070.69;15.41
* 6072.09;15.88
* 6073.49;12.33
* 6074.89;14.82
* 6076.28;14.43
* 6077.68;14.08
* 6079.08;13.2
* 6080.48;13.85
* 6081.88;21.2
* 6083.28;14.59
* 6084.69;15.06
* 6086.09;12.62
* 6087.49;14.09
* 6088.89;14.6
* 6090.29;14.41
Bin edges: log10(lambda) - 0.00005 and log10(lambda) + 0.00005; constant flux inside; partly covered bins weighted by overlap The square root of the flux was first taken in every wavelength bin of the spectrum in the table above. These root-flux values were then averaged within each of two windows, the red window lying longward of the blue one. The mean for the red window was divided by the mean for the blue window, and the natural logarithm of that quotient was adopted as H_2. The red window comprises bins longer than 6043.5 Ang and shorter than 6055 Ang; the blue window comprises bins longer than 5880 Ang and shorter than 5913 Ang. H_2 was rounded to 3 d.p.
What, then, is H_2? 0.038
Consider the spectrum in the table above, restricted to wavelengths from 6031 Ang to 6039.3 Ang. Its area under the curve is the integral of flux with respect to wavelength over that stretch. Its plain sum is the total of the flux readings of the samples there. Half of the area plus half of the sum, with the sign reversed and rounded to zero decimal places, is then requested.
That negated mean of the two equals -99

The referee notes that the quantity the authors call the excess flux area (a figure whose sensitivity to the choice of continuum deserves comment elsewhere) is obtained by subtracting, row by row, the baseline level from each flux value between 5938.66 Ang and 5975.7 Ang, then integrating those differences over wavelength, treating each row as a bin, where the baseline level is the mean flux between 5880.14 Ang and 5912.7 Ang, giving 11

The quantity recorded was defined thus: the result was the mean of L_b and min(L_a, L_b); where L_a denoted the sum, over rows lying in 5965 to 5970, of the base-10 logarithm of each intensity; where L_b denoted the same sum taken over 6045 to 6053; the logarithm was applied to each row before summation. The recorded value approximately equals 5.90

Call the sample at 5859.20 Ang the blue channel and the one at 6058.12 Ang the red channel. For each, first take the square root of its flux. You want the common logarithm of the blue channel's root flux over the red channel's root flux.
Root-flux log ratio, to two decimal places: 0.01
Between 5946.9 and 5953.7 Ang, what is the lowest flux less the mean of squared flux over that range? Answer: -247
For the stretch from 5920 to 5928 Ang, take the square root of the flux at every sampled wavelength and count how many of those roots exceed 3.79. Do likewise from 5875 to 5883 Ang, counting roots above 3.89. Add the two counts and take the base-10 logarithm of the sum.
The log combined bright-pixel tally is 0.95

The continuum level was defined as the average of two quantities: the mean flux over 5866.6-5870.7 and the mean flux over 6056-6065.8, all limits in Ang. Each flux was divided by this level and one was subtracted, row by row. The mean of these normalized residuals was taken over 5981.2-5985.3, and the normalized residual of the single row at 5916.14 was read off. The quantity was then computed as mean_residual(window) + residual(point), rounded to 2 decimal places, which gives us -0.04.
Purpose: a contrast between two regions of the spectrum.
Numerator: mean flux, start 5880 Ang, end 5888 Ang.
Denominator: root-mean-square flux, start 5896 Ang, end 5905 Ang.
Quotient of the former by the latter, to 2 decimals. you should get 1.20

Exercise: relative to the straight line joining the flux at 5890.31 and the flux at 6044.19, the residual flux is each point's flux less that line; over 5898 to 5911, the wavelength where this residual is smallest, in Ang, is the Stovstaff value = 5899.81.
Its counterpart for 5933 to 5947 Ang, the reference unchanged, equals 5933.87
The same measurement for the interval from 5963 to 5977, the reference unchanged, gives 5972.25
